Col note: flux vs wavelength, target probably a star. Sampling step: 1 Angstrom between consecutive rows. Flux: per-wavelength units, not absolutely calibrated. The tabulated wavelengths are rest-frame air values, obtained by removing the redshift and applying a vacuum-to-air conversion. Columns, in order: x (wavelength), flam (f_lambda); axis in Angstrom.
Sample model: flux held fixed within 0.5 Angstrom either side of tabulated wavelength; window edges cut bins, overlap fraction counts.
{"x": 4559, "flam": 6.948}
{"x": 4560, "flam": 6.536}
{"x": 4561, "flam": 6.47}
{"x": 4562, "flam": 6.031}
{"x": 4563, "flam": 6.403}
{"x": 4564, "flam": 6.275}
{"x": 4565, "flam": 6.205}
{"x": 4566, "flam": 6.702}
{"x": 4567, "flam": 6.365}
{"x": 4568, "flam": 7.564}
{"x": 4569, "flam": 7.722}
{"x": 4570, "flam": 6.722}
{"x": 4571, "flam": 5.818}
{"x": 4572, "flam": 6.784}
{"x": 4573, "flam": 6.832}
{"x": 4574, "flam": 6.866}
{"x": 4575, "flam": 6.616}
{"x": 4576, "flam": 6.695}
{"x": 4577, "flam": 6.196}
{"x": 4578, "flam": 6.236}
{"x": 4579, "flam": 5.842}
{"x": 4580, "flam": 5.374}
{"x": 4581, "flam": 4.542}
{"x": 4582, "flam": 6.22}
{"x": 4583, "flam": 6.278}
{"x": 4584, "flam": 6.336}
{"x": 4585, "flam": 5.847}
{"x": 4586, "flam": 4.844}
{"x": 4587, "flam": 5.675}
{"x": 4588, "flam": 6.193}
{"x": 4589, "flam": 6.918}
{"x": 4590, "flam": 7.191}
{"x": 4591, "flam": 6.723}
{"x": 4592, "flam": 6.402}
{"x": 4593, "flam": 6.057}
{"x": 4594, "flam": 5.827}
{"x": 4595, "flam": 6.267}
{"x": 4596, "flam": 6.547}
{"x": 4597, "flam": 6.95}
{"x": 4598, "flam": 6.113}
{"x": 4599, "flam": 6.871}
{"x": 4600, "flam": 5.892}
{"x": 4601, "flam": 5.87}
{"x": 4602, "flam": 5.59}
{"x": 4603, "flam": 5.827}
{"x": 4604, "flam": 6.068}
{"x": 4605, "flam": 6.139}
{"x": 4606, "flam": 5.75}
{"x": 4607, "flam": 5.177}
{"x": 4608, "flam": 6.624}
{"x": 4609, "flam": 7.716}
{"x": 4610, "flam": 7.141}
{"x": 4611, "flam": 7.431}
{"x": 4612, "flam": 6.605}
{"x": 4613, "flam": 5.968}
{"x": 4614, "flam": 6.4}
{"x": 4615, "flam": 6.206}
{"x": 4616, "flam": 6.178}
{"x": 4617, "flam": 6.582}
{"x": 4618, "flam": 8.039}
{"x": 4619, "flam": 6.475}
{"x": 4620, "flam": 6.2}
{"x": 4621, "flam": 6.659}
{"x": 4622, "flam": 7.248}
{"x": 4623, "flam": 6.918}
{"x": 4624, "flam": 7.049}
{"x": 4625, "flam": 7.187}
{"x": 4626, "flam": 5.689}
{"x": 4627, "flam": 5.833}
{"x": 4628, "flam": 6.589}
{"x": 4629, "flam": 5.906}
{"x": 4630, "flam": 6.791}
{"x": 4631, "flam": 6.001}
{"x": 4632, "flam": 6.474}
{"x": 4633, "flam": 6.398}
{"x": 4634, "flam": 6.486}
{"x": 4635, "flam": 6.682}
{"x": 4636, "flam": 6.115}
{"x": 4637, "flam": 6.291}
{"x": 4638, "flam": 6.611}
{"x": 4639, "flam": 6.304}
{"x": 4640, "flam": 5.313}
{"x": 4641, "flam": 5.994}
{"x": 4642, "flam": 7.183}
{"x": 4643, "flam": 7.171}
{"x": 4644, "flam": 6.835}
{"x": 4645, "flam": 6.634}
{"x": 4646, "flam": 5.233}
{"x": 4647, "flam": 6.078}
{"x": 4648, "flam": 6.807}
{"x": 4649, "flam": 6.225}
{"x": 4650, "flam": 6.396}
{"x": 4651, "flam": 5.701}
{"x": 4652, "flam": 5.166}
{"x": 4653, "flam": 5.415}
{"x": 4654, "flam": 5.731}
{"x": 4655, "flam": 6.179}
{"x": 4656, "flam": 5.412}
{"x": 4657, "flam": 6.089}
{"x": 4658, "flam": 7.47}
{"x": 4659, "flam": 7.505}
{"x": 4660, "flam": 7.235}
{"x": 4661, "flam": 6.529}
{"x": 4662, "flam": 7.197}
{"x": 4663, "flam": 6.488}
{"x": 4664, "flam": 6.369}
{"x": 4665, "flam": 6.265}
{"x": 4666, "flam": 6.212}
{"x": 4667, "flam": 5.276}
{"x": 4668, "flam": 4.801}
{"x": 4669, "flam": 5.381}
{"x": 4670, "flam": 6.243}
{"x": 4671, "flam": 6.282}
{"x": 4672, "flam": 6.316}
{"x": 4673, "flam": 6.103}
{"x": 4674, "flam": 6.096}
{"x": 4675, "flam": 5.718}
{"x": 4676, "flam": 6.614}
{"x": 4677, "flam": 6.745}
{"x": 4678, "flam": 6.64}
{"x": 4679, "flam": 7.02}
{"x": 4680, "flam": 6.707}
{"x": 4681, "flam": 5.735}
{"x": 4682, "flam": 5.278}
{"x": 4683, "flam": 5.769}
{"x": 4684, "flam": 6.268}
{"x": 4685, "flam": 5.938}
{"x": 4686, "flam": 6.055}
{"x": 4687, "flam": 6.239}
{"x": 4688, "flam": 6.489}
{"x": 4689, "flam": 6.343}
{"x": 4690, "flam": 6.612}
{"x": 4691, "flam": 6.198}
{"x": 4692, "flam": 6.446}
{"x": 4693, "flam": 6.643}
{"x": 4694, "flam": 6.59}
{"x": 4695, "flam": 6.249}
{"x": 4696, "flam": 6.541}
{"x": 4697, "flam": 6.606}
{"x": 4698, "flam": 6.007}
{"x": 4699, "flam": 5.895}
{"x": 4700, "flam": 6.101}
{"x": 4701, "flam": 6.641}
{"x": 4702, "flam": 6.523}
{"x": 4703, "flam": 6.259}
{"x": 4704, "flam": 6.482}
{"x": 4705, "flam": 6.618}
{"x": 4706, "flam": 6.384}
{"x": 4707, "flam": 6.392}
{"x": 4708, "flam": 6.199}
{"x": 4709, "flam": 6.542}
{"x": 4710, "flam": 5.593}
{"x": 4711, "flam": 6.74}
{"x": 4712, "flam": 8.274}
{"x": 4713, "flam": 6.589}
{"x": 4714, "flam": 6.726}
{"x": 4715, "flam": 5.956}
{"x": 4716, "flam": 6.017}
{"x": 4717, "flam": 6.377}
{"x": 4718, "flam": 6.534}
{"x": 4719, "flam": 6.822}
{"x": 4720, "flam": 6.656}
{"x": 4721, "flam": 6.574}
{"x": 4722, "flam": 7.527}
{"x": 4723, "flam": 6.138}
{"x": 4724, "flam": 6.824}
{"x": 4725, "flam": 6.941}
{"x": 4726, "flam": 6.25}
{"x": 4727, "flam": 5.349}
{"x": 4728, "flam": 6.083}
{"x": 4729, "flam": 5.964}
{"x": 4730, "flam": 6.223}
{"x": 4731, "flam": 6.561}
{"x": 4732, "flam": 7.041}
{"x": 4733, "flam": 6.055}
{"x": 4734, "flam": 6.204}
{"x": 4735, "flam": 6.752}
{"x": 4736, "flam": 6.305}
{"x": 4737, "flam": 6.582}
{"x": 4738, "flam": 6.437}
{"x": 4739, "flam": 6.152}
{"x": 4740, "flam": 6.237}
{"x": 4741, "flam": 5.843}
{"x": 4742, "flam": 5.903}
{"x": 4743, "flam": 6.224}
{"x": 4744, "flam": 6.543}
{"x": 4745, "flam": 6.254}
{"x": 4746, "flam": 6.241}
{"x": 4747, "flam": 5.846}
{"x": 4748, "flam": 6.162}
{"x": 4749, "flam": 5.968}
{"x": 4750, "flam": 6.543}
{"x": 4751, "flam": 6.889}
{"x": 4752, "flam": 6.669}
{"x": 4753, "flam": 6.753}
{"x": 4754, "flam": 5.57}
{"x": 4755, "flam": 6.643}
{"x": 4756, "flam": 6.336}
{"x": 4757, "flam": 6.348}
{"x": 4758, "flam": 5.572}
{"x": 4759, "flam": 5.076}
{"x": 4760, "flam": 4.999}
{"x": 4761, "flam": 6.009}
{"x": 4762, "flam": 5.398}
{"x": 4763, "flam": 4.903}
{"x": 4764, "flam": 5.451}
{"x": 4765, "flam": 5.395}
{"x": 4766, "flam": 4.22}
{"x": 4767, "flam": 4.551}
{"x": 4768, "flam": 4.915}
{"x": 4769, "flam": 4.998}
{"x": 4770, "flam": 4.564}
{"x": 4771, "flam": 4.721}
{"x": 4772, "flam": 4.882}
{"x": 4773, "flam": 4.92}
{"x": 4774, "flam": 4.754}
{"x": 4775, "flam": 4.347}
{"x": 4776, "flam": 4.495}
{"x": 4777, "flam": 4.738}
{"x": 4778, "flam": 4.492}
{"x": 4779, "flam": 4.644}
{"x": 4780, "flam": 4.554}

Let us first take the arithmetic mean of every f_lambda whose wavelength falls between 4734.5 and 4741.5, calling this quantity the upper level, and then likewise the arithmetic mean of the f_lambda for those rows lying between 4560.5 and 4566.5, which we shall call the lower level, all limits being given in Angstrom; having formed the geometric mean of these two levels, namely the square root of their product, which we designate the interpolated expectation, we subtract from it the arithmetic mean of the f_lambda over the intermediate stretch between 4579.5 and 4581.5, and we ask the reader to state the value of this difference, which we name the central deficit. 1.4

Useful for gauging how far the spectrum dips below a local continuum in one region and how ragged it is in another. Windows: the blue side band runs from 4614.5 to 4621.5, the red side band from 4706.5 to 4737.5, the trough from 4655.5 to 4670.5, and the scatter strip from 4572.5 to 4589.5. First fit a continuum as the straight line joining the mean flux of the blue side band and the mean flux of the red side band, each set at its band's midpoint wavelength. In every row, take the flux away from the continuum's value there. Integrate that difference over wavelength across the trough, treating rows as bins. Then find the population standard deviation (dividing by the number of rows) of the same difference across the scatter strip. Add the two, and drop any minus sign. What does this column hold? 5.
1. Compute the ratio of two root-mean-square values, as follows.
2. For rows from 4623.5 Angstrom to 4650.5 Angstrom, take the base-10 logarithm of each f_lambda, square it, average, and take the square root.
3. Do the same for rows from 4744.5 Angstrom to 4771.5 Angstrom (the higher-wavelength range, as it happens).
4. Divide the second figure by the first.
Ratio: 0.93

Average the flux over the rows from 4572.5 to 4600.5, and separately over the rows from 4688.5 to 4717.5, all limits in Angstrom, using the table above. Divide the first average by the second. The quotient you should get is 0.97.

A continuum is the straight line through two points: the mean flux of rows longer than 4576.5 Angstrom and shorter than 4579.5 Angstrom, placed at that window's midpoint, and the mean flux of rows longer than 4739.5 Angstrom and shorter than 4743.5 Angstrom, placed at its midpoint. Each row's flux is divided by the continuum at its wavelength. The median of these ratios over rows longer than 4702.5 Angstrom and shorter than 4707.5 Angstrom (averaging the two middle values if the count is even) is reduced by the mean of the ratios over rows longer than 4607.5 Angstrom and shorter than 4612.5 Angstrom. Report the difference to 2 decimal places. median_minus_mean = -0.11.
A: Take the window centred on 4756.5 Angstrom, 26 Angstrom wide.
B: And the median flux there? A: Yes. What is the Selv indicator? 5.91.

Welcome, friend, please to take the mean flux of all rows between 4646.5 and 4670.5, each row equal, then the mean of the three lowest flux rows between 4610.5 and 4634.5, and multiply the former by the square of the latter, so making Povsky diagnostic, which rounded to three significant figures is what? 208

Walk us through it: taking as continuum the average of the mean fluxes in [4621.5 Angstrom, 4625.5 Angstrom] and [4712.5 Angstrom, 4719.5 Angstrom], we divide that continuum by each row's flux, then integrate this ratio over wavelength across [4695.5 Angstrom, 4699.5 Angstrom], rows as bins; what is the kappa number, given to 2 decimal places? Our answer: 4.33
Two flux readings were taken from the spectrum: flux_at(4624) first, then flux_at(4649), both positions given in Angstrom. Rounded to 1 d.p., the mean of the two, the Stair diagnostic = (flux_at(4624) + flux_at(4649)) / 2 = 6.6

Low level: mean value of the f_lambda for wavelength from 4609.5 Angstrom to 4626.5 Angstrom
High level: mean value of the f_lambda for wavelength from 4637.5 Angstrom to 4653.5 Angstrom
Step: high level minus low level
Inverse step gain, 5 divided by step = -10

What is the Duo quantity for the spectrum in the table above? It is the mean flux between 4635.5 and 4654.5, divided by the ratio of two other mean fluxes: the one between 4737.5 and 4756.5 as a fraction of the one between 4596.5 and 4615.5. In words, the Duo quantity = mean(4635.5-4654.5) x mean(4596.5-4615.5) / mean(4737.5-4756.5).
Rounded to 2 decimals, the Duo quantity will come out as 6.23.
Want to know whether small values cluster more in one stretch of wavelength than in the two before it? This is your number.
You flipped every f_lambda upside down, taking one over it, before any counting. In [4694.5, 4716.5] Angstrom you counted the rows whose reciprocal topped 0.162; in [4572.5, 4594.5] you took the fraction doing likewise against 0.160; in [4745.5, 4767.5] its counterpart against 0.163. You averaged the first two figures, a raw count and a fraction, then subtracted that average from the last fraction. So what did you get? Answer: -2.7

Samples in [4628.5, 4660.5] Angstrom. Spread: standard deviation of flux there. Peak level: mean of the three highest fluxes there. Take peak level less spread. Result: 6.8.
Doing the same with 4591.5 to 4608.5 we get 6.4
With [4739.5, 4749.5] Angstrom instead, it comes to 6.1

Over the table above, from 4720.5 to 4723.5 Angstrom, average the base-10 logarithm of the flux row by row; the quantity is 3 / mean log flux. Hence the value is 3.63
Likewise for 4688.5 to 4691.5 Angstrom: 3.73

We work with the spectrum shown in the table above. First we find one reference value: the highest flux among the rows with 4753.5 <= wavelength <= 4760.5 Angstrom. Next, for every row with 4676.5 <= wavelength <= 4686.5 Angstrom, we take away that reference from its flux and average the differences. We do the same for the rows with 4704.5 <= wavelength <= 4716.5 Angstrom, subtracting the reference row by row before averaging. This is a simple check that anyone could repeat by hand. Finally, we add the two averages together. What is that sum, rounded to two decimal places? -0.57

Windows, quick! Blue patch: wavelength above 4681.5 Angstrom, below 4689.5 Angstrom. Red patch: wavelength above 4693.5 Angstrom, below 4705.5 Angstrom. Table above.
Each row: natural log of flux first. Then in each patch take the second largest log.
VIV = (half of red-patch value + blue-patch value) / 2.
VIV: 1.396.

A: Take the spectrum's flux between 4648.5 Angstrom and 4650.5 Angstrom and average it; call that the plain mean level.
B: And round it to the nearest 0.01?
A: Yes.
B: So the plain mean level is 6.31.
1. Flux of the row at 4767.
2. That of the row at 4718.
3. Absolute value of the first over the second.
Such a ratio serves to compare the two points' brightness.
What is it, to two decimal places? 0.70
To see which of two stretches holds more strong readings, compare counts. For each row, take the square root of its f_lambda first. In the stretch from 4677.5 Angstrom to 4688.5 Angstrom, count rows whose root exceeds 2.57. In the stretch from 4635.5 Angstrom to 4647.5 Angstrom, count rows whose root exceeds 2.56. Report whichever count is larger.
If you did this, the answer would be 5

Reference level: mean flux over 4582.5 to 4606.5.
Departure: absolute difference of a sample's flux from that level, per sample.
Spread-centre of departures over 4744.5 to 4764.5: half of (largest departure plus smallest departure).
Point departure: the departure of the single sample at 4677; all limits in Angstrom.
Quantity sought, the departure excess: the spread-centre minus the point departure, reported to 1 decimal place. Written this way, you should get 0.1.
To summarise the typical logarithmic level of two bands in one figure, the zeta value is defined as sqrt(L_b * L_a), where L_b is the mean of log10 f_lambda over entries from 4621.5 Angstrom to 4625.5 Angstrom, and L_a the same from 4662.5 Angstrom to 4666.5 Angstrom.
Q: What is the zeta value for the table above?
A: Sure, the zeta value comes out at 0.826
